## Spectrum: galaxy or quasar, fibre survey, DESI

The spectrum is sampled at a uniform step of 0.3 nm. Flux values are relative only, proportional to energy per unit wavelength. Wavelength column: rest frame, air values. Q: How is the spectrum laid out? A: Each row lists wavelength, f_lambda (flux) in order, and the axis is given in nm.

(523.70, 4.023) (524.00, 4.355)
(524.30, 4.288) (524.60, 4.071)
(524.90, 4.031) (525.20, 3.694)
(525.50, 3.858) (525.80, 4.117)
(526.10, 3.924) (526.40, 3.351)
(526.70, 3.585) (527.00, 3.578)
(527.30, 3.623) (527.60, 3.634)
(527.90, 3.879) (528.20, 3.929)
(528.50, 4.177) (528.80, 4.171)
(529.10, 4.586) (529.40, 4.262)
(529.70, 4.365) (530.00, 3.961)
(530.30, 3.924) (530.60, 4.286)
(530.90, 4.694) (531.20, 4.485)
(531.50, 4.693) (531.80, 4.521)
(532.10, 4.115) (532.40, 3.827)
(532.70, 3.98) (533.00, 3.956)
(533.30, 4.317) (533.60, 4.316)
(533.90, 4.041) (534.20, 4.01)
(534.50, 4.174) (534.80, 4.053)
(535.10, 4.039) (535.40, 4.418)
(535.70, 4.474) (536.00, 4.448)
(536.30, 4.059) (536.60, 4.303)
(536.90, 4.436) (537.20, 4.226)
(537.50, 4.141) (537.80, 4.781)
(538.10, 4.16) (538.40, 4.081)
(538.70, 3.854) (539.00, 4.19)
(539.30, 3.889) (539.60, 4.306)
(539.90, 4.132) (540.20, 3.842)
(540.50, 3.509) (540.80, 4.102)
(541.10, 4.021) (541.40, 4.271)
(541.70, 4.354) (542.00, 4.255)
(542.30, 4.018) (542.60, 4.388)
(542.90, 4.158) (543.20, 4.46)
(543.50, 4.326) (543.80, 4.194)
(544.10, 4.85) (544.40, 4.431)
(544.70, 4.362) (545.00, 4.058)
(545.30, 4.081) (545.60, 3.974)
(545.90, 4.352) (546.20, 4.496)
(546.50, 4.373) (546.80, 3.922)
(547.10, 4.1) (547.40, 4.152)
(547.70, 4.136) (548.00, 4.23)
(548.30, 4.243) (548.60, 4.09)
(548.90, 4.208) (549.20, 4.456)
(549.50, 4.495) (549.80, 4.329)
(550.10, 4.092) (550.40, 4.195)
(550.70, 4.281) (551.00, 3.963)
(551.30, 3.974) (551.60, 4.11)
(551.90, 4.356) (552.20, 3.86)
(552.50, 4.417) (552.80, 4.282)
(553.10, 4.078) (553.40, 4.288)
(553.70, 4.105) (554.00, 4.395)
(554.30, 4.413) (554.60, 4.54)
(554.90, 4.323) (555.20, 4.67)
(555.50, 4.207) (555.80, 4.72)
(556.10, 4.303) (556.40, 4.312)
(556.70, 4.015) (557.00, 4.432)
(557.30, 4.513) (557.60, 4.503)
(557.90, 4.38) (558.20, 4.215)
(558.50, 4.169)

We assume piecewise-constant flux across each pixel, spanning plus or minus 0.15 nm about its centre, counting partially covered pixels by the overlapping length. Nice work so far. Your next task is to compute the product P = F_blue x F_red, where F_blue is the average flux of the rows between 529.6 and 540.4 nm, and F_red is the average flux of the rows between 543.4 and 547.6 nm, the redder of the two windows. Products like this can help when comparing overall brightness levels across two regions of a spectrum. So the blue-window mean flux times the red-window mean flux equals 17.9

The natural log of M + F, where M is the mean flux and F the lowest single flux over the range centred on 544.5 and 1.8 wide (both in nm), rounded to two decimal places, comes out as 2.13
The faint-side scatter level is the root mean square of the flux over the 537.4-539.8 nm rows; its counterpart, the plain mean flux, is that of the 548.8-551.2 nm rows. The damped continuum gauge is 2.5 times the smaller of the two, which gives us 10.5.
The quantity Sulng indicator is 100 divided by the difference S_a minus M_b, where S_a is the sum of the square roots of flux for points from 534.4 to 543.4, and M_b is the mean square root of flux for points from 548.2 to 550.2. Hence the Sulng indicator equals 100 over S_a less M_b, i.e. 2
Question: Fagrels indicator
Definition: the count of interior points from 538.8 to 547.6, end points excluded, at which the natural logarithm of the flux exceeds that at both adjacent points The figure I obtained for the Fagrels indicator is 8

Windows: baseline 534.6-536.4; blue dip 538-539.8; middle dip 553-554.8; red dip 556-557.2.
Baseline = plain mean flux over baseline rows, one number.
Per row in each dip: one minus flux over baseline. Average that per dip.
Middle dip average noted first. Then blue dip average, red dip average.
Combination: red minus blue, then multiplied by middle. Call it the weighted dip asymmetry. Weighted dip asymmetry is 0.0006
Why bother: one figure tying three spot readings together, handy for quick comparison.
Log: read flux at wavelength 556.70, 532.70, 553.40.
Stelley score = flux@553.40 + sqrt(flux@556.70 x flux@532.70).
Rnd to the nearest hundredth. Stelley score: 8.29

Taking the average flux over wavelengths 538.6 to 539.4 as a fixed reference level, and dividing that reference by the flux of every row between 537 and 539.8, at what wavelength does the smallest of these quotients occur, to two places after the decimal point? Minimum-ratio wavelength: 537.80 nm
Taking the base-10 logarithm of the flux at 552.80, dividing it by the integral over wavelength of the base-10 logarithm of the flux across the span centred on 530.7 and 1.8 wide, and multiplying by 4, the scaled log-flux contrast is 2.2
